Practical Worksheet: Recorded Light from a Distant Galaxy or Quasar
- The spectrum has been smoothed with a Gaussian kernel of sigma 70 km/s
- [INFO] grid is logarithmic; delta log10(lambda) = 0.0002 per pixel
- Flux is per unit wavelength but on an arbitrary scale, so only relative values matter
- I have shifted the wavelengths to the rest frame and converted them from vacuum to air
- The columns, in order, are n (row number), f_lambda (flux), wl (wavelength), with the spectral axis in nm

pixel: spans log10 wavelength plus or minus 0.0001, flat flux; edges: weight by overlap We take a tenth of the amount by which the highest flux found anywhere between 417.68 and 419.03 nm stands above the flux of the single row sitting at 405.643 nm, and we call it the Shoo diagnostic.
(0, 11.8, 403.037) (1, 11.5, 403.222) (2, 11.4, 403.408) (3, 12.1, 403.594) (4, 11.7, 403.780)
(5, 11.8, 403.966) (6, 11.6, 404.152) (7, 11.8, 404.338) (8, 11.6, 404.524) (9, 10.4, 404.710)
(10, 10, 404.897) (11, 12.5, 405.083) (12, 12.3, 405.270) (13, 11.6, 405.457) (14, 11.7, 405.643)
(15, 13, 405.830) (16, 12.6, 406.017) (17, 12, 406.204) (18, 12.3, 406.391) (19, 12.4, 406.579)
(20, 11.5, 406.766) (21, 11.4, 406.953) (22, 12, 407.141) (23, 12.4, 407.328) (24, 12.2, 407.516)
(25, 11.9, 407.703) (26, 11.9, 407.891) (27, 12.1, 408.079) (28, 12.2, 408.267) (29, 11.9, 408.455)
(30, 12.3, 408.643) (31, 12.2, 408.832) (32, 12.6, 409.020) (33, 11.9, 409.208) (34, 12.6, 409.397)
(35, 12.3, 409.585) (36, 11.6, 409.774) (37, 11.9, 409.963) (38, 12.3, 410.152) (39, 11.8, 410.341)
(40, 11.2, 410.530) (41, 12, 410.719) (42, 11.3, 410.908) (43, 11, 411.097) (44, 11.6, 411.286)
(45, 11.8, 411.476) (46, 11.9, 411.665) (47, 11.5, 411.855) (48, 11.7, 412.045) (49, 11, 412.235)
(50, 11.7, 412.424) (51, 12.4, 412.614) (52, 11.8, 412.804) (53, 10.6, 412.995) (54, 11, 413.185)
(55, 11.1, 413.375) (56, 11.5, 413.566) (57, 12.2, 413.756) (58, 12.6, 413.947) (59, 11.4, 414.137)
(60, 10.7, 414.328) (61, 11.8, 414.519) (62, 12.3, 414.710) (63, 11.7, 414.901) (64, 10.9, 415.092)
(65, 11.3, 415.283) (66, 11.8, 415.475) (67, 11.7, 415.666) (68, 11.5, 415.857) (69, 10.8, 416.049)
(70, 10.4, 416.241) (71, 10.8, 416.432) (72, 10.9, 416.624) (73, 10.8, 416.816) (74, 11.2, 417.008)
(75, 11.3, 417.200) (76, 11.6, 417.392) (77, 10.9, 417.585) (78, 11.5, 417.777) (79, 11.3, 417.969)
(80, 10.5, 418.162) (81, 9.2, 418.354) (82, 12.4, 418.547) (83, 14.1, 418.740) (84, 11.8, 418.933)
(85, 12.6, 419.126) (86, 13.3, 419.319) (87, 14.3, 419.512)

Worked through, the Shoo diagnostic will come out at 0.24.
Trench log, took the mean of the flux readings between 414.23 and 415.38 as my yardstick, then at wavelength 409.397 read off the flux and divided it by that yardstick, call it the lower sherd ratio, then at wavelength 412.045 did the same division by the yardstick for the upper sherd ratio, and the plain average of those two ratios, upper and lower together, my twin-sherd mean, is 1.06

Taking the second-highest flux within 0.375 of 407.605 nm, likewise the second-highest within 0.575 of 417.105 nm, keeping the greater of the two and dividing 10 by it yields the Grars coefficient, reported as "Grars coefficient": 0.820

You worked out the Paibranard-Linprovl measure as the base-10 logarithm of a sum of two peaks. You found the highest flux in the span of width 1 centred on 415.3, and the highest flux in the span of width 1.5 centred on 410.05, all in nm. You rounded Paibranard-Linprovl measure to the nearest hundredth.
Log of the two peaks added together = 1.39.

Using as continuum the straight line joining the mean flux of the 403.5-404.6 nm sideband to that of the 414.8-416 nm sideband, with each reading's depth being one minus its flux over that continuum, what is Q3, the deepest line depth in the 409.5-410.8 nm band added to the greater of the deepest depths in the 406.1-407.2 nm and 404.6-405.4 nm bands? 0.183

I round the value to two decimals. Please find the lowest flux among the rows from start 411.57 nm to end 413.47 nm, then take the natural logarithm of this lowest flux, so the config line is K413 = 2.36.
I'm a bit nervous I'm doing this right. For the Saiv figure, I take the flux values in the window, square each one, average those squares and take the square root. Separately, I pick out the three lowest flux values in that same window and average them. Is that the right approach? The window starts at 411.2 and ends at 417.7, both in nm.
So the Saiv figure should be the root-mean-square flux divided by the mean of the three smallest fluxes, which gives 1.08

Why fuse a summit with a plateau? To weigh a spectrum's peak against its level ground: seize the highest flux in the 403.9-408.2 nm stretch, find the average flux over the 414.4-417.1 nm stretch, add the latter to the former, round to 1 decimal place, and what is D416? 24.3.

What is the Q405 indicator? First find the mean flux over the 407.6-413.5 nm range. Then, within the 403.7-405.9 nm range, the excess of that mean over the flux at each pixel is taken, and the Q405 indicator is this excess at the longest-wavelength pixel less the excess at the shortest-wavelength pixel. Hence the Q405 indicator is -1.3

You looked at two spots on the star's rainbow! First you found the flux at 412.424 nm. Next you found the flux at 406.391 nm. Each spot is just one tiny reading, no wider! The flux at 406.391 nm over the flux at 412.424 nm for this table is 1.05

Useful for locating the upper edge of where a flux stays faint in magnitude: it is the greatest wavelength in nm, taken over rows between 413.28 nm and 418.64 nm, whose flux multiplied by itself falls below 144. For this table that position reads 418.354 nm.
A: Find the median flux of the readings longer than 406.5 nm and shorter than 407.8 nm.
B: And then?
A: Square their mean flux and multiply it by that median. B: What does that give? 1720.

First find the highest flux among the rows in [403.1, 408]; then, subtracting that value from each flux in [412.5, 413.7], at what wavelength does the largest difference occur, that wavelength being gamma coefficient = 412.614 nm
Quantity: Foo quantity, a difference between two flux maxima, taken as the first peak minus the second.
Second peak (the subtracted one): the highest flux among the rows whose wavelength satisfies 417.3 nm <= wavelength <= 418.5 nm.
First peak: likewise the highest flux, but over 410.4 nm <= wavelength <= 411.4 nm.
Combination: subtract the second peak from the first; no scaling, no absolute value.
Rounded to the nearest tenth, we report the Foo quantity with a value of 0.4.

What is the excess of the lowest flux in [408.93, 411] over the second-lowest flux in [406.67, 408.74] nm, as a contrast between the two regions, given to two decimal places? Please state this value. -0.30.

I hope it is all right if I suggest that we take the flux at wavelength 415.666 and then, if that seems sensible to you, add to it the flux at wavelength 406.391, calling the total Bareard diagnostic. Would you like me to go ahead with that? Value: 24.0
